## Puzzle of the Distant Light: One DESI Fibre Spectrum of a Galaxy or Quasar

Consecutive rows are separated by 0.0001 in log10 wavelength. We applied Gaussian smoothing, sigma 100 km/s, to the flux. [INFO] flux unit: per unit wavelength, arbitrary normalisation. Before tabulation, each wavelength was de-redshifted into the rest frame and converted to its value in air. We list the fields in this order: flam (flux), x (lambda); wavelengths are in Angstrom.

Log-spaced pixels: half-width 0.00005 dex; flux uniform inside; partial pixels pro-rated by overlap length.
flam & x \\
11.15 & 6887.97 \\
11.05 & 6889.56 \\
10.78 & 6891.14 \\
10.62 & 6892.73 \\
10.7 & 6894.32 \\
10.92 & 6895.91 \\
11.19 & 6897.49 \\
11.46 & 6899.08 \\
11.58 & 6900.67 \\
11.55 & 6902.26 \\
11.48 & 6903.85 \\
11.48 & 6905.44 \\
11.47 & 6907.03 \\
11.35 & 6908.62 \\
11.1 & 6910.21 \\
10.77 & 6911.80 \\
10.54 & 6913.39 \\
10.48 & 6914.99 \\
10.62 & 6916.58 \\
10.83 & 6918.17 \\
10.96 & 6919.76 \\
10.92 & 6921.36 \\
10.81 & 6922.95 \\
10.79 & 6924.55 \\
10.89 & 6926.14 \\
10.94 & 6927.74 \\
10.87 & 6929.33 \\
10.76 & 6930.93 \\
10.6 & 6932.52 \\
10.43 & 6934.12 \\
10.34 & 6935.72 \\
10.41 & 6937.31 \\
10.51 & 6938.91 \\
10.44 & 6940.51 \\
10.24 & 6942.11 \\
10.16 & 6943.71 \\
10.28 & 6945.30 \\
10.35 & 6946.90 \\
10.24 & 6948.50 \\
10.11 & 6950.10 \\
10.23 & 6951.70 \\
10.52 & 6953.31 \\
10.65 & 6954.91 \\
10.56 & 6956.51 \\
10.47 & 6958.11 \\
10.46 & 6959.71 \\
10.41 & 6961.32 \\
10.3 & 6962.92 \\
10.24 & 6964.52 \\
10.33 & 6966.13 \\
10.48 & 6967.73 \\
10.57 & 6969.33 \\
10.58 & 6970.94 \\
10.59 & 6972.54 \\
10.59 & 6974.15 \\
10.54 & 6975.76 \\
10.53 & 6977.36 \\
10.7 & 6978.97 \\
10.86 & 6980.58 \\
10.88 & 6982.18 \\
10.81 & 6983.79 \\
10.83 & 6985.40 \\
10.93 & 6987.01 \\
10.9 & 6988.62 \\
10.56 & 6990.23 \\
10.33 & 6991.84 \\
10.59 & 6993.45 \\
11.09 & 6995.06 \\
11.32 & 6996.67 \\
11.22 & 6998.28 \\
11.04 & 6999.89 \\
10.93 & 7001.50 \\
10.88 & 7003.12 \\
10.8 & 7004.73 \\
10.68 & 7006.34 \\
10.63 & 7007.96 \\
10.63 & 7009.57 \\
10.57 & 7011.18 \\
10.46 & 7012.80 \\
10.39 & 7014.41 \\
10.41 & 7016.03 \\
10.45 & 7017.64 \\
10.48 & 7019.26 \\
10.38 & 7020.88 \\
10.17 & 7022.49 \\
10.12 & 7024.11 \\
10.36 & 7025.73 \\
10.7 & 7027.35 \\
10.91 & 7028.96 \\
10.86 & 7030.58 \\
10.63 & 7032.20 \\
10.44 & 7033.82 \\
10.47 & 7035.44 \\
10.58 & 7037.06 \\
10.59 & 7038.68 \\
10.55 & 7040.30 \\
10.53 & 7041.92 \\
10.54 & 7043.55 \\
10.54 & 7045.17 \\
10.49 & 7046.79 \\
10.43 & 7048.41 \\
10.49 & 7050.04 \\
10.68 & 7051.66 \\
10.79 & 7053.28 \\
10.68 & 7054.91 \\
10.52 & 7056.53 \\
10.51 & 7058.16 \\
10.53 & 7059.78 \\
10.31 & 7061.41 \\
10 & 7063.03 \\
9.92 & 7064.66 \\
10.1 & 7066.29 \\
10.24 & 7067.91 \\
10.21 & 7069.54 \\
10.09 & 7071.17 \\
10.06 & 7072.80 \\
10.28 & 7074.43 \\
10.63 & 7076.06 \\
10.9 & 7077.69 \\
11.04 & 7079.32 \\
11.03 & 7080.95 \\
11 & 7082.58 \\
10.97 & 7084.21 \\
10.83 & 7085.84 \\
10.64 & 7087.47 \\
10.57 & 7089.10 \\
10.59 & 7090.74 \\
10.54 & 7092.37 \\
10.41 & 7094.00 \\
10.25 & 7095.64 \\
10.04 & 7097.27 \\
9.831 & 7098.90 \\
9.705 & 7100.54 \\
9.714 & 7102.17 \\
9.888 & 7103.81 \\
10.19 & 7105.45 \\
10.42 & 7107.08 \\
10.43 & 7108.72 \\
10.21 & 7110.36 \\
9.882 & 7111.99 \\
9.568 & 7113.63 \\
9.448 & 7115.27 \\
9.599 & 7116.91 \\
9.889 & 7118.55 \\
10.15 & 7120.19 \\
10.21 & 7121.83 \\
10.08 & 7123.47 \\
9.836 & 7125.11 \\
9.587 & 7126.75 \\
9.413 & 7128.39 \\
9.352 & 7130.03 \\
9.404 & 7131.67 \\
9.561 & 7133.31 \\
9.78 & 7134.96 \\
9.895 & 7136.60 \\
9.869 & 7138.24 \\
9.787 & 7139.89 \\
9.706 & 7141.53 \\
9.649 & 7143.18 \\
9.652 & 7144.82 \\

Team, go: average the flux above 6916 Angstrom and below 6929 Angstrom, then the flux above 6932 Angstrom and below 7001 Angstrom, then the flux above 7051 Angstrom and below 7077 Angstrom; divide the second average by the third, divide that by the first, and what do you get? 0.094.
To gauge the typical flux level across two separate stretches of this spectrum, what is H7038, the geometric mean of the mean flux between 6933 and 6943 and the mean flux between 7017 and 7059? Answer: 10.5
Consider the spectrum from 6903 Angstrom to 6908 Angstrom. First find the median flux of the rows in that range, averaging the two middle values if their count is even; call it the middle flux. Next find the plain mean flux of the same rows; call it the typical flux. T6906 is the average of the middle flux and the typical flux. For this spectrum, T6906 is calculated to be 11.5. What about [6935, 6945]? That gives 10.4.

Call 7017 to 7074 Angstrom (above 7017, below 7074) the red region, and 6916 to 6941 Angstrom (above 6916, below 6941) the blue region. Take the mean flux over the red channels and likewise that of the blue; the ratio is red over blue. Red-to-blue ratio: 0.98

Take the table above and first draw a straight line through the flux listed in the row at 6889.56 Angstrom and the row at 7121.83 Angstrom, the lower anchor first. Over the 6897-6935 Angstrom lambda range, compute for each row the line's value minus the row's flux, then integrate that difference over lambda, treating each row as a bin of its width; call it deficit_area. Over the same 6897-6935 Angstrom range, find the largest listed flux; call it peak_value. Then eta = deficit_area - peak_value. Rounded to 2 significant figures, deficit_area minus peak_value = -13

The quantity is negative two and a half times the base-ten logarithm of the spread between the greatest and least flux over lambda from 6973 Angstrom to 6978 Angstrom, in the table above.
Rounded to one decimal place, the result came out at 3.1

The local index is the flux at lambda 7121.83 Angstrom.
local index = 10.21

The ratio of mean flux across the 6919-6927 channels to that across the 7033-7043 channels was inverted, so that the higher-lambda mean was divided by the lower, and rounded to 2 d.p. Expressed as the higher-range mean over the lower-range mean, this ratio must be 0.97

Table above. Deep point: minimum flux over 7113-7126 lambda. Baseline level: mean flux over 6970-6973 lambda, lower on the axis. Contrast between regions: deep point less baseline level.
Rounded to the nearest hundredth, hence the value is -1.14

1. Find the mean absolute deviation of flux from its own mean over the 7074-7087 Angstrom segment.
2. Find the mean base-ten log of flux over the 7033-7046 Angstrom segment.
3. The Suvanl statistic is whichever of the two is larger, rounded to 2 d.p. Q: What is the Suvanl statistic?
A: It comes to 1.02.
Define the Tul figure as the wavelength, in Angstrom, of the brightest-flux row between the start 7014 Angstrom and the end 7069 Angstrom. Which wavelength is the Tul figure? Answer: 7028.96 Angstrom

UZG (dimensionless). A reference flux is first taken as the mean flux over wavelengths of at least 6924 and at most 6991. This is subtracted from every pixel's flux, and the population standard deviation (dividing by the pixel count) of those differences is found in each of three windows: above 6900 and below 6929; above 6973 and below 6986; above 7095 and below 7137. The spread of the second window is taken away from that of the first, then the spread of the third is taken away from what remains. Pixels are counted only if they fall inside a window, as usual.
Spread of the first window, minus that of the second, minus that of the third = -0.10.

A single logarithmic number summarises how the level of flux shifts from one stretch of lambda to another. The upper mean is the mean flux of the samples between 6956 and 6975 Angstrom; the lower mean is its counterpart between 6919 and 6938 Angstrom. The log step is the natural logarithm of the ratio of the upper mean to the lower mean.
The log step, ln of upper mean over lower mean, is -0.025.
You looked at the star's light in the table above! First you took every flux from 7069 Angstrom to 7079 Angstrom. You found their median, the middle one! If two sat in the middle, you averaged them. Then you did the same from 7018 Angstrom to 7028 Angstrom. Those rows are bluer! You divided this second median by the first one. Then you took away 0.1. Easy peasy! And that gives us 0.91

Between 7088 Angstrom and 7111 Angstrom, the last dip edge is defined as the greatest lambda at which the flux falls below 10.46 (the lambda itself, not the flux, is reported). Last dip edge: 7110.36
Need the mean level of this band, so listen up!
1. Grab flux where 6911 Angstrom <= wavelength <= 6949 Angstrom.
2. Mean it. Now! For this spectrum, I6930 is 10.6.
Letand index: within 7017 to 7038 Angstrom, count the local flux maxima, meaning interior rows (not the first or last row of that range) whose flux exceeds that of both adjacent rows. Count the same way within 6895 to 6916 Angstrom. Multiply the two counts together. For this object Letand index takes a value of 2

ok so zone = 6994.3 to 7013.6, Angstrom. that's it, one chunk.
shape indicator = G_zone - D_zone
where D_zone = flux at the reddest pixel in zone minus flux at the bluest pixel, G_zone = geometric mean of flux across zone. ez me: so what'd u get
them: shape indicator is 11.5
